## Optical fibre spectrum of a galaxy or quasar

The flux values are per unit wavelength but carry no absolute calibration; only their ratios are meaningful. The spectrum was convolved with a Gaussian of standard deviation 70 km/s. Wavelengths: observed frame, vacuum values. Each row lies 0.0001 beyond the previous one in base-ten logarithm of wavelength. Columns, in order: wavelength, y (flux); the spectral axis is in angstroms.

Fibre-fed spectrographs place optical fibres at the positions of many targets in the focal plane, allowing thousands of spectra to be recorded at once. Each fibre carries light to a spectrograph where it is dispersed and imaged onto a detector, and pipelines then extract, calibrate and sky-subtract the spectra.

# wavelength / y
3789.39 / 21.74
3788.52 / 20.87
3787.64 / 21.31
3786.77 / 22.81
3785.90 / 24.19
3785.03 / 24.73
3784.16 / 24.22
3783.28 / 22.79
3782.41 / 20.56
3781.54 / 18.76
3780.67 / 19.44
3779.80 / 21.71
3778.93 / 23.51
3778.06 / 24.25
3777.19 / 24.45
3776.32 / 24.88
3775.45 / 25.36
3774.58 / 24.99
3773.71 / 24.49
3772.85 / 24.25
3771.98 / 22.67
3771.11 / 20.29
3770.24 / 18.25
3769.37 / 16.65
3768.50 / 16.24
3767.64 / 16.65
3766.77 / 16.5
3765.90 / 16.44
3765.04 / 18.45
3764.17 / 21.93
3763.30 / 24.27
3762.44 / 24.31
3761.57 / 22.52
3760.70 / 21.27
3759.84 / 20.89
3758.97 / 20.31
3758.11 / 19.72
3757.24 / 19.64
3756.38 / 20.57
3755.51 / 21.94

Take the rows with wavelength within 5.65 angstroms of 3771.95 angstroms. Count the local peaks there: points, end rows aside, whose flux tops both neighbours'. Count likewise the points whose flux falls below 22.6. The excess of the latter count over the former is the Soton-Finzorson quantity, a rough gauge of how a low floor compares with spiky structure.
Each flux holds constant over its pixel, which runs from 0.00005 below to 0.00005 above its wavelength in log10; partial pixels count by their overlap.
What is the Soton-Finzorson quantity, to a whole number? 4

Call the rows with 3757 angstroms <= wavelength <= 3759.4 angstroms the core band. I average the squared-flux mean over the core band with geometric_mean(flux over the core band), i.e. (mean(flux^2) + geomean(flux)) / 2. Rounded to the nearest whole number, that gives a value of 208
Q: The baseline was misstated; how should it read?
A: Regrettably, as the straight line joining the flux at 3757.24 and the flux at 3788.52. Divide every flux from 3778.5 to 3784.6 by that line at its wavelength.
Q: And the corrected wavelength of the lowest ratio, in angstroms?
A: 3781.54 angstroms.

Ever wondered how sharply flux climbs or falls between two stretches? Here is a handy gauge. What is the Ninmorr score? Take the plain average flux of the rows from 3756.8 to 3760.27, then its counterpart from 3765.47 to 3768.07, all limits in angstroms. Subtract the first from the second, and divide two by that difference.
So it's -0.55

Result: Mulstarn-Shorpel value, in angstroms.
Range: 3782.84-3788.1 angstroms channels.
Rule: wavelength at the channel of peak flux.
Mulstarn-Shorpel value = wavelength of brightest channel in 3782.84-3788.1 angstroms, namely 3785.03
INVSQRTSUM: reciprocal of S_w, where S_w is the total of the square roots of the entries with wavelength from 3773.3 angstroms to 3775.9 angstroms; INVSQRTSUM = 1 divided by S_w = 0.067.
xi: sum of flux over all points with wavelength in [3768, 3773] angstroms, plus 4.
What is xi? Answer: 122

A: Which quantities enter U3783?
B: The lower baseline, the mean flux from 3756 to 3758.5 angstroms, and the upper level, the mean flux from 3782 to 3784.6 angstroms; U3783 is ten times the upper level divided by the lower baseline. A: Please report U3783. 11.3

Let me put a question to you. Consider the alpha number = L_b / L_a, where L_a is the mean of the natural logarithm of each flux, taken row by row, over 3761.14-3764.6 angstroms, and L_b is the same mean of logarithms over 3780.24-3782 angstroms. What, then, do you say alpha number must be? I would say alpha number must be 0.94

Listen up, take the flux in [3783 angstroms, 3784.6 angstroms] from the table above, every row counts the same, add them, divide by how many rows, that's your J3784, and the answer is 23.5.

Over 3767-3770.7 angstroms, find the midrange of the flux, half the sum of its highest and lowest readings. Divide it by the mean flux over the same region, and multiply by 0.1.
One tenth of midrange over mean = 0.102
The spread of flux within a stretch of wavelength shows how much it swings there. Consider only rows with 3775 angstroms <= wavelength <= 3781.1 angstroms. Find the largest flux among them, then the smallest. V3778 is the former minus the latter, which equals 5.9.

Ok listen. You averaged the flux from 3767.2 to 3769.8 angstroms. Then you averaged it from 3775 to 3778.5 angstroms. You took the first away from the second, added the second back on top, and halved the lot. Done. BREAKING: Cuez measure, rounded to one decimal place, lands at 16.5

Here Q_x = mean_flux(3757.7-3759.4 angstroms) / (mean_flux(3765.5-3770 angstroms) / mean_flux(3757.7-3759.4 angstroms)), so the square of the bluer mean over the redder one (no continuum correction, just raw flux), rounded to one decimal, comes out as 24.3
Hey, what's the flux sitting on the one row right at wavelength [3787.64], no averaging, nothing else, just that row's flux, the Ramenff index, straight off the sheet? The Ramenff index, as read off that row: 21.31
